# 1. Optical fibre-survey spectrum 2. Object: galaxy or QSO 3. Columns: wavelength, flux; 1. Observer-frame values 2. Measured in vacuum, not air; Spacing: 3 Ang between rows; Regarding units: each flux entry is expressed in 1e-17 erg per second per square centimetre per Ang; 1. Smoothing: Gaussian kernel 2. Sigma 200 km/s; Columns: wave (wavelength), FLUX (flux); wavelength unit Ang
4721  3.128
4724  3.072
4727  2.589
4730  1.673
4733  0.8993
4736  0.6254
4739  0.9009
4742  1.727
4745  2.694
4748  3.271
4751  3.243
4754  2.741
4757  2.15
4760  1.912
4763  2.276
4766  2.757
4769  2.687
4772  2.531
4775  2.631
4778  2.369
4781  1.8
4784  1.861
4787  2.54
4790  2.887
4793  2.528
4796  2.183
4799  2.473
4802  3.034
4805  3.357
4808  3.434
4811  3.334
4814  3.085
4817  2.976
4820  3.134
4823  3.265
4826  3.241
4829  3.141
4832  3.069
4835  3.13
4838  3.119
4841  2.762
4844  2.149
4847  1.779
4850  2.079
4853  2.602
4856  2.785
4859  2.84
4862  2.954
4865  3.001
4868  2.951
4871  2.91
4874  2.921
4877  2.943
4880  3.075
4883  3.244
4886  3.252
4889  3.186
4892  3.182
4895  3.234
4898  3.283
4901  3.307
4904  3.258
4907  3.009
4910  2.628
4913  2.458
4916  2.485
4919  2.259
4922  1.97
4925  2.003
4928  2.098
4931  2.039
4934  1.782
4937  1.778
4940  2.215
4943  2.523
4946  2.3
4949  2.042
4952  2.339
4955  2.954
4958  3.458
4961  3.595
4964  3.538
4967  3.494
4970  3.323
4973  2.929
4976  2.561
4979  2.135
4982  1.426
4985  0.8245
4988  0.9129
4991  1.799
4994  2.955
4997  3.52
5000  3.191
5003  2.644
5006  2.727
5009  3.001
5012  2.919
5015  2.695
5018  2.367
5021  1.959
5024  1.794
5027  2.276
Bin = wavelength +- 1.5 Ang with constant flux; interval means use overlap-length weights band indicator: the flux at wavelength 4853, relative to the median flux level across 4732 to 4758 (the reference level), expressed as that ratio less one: 0.2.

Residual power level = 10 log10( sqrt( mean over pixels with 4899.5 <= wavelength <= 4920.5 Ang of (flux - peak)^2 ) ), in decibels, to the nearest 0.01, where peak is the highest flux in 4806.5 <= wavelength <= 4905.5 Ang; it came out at -1.16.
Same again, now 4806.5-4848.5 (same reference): -1.93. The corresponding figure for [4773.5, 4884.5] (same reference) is -1.11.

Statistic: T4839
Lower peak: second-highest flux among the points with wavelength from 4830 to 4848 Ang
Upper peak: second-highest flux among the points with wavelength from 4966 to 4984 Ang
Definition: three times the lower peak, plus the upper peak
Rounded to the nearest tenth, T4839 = 12.7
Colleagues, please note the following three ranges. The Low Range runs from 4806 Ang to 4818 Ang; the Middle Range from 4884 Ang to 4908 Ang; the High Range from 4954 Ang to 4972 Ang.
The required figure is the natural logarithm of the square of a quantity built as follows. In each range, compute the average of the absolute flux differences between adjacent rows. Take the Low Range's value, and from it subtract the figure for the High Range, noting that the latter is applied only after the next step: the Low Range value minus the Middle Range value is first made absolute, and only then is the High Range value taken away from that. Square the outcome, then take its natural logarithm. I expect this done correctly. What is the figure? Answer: -4.6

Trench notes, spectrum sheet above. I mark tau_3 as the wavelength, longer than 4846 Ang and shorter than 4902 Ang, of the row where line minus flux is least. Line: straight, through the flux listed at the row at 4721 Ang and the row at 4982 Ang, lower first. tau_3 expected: 4901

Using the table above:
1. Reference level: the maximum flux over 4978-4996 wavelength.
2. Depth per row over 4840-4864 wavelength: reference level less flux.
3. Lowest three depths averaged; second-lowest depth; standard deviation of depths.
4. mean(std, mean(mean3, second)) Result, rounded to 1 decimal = 0.3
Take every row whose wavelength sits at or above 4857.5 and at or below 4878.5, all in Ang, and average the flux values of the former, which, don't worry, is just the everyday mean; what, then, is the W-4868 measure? 2.9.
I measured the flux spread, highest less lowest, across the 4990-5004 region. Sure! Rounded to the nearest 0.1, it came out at 1.7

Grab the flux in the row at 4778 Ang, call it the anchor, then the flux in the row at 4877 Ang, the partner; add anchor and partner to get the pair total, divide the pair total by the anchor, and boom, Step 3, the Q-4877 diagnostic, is 2.2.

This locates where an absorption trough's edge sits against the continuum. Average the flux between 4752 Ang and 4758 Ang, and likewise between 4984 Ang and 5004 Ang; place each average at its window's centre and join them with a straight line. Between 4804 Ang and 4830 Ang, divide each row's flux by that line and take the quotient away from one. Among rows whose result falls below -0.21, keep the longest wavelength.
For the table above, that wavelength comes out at 4829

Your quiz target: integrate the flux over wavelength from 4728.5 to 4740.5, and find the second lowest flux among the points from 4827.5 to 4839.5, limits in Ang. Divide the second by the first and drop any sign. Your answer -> 0.25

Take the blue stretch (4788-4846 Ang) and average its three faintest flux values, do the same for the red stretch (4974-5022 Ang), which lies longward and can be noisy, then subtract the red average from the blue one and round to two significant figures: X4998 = 1.2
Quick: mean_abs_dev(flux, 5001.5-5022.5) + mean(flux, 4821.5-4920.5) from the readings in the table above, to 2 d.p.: 3.15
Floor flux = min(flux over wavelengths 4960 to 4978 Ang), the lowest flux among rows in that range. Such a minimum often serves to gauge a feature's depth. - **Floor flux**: 2.561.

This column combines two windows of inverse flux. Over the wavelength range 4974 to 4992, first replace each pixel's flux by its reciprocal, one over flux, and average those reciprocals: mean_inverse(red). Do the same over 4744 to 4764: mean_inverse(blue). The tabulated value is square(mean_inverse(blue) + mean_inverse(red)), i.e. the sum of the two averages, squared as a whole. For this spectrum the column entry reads 1.3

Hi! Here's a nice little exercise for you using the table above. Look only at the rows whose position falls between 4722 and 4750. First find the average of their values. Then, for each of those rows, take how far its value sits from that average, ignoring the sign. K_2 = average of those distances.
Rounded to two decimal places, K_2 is 0.86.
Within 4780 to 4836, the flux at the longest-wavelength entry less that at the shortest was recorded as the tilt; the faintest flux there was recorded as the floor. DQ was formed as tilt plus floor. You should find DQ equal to 3.1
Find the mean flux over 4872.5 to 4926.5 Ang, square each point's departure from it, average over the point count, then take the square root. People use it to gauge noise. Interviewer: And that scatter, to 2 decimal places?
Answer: 0.44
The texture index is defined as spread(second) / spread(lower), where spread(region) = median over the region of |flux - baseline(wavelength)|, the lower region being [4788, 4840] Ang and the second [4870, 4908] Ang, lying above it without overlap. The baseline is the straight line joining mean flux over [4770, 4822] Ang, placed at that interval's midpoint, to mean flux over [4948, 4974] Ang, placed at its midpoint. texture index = 0.8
